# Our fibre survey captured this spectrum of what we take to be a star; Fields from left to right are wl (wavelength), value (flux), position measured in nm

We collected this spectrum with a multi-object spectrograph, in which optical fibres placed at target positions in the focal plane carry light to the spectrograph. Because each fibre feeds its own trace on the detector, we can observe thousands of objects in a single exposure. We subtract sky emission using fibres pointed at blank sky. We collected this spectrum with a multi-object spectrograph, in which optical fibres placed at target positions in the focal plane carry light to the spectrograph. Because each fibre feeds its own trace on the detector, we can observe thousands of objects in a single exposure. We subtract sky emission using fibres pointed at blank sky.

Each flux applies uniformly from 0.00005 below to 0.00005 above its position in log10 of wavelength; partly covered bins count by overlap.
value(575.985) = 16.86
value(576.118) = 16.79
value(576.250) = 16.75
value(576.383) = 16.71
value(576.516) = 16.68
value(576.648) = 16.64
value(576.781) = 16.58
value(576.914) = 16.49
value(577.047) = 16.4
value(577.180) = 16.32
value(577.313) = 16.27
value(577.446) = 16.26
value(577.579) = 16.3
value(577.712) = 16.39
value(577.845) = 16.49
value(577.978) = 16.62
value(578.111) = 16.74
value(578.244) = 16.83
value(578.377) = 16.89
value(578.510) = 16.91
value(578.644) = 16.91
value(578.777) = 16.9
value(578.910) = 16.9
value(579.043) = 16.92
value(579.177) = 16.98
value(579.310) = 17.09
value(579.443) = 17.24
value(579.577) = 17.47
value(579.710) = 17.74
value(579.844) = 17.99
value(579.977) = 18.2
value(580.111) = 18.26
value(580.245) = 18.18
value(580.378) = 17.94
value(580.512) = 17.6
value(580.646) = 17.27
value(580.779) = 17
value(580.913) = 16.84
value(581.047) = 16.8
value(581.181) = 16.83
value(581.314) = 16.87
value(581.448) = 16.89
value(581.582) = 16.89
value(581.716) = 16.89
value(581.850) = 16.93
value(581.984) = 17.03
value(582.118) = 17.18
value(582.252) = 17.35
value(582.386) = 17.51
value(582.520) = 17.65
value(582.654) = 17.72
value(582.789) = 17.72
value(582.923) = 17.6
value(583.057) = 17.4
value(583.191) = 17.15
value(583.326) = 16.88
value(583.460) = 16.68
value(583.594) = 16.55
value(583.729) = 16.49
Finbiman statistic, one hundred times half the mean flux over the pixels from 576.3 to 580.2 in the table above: 845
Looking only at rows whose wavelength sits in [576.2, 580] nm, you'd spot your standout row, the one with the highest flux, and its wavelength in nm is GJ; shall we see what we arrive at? 579.977 nm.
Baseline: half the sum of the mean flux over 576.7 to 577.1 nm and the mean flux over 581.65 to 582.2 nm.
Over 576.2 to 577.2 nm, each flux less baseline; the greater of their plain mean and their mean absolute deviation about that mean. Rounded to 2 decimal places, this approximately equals 0.13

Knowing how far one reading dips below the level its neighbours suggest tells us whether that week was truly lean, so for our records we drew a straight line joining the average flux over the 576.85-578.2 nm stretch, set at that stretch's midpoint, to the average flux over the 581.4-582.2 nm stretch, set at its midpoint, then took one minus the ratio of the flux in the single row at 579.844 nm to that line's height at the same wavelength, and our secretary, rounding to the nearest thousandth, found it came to -0.076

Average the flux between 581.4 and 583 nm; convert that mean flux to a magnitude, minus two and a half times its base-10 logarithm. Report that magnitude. -3.094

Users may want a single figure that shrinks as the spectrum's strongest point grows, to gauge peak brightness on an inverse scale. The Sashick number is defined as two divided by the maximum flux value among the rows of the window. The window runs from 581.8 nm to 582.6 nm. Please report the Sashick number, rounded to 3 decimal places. 0.113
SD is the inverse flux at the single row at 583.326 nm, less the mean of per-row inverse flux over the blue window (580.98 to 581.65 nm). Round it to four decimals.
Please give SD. -0.0001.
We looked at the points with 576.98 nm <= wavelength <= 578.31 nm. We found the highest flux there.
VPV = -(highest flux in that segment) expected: -16.8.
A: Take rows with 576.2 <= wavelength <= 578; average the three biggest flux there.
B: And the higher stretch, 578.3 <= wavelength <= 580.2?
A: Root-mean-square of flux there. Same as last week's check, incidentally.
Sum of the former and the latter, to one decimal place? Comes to 34.0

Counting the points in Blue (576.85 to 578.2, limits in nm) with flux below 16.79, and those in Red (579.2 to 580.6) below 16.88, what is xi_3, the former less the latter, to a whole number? 10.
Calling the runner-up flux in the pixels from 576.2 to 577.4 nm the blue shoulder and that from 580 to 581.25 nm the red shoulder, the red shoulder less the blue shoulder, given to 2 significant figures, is 1.5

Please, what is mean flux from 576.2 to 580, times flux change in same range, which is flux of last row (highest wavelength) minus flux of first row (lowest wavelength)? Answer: 24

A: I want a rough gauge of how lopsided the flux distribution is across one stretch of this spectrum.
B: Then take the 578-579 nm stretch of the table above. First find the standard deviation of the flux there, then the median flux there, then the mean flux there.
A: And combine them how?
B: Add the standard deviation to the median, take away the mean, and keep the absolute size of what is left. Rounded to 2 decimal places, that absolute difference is 0.09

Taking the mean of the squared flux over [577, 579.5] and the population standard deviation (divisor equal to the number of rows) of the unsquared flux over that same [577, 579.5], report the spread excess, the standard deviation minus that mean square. -279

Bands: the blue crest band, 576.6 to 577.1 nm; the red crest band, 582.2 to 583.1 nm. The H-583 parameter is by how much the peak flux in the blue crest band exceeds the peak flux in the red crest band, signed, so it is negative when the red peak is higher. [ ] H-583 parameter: -1.1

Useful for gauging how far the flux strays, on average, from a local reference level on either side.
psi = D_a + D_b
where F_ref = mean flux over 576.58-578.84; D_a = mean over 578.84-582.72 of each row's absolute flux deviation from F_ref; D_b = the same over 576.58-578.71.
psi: 0.93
